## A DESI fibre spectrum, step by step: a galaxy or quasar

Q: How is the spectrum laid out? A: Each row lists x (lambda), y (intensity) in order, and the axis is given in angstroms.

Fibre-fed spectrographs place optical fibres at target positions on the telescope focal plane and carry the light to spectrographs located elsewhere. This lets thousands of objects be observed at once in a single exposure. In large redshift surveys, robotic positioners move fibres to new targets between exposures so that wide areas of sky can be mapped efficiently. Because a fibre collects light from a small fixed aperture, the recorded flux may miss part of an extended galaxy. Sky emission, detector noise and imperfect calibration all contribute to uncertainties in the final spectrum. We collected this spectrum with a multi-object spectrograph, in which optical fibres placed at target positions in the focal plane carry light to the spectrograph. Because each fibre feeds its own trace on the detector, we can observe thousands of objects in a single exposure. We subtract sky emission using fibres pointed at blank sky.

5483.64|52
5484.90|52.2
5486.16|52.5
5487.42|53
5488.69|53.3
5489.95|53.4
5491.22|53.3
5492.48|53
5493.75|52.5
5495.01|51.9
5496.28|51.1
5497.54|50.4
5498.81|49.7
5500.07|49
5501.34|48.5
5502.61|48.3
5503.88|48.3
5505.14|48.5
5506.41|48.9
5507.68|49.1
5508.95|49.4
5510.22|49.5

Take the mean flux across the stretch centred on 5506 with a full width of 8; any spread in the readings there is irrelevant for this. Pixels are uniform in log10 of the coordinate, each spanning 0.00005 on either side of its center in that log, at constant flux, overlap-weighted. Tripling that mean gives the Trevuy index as 146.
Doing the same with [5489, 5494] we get 159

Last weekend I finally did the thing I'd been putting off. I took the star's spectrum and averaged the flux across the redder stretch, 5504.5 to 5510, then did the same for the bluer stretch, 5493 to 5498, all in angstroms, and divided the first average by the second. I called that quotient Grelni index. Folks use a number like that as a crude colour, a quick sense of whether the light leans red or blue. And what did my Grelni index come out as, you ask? 0.951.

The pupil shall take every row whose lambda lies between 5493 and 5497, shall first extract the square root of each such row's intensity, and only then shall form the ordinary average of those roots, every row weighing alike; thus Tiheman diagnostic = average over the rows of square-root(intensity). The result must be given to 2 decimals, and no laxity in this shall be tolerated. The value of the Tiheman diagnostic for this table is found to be 7.20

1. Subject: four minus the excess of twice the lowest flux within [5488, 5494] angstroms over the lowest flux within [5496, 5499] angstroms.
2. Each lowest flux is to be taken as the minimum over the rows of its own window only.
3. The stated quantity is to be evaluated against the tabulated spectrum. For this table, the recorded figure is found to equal -51.3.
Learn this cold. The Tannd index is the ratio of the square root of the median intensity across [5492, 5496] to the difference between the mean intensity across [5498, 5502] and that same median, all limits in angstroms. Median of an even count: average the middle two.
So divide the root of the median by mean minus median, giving -2.1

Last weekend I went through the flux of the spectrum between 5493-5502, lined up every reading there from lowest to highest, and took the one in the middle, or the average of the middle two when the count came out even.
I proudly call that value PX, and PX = 50.4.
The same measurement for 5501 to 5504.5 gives 48.3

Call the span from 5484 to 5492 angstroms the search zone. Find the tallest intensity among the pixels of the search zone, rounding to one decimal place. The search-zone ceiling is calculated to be 53.4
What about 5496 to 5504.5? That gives 51.1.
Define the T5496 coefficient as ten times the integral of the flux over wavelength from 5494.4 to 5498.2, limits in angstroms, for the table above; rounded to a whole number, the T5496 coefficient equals 1941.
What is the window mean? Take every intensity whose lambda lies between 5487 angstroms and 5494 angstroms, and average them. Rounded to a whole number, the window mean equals 53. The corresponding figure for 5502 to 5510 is 49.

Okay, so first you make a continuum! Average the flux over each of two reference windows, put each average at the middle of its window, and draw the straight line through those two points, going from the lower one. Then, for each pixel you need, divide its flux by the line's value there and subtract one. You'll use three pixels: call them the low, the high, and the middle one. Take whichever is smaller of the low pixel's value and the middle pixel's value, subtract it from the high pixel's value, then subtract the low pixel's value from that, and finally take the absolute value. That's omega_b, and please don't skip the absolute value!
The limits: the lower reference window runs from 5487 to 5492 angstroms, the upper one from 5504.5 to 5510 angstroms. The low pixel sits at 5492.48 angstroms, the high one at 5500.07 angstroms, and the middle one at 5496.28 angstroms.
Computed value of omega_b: 0.033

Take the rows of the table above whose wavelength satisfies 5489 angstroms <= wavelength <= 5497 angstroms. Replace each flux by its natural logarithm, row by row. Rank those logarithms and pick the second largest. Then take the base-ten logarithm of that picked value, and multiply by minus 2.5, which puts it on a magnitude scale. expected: -1.50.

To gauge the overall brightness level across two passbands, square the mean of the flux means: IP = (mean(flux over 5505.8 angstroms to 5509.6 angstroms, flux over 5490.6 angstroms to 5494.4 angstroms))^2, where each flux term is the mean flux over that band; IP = 2604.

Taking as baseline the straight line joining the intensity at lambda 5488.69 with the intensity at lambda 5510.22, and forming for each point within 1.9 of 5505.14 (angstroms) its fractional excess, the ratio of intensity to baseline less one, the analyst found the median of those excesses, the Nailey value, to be -0.038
